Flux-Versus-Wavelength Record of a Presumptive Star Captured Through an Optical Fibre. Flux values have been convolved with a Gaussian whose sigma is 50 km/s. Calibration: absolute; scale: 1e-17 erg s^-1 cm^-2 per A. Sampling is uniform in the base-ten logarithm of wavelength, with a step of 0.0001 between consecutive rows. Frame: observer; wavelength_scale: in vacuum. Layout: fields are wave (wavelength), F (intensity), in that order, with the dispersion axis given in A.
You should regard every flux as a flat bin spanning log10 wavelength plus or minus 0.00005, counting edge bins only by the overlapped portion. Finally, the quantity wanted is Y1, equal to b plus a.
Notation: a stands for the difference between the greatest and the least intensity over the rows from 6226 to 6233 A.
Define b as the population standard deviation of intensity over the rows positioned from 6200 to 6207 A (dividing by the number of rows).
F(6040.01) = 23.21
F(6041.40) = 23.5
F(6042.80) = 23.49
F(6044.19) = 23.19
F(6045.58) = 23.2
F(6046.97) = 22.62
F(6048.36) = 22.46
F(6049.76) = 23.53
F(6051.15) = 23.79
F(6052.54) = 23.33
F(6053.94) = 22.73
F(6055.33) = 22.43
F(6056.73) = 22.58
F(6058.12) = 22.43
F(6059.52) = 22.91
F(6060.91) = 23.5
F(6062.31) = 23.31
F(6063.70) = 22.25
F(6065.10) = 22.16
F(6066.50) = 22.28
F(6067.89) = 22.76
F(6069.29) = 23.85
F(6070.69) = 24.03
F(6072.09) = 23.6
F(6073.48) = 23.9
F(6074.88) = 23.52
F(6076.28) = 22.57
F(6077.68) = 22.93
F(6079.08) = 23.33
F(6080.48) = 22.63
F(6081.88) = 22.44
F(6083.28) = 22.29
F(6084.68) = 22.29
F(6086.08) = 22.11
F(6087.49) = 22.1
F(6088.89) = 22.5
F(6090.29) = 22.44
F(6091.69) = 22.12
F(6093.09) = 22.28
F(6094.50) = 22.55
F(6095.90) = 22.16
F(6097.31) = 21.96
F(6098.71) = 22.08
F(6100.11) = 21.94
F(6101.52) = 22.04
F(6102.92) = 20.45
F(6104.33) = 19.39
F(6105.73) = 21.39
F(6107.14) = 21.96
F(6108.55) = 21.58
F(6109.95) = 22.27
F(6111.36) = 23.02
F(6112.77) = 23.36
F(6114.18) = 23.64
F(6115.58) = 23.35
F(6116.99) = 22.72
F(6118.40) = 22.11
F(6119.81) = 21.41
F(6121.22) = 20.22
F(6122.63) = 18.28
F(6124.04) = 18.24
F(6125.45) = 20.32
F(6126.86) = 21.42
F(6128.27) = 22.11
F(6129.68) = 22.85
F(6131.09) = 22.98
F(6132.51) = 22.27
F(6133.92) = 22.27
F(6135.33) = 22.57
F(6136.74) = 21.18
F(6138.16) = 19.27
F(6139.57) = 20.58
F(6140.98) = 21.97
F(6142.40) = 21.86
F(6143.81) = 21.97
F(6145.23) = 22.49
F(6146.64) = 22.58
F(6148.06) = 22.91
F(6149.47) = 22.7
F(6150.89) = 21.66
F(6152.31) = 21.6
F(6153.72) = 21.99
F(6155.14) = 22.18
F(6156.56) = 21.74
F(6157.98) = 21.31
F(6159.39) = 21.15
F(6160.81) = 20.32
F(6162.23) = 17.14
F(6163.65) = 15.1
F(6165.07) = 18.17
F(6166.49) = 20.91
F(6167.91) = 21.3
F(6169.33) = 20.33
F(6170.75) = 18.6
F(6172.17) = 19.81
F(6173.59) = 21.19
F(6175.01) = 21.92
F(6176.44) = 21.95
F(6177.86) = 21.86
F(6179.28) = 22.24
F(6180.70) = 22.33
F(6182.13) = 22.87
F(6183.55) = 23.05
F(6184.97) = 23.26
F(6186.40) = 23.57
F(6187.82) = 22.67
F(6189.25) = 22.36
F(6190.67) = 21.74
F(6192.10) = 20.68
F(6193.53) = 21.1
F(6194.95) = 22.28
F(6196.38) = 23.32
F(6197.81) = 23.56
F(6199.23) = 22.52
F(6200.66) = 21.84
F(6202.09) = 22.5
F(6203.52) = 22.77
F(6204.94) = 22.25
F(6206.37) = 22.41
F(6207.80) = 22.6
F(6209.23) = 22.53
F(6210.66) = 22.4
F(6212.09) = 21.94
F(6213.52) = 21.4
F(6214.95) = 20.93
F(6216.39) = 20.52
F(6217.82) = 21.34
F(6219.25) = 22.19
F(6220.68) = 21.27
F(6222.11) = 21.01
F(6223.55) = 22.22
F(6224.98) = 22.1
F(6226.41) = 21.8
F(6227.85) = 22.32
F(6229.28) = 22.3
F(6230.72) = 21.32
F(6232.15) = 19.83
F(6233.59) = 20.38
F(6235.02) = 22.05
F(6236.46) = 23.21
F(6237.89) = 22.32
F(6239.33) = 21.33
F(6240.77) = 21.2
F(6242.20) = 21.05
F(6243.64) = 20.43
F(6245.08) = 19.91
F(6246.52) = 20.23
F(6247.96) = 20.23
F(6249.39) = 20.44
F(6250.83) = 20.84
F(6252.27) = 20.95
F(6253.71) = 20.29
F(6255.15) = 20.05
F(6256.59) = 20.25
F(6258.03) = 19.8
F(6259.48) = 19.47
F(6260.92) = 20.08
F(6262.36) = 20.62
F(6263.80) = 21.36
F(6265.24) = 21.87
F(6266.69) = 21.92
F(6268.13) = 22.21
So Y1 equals 2.8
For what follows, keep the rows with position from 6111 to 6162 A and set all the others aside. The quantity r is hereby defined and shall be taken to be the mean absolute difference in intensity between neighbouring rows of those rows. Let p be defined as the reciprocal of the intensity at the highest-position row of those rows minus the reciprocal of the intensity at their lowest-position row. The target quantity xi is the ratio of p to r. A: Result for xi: 0.009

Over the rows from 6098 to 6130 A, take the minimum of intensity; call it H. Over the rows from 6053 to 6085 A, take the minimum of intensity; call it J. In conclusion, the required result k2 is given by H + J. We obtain 40.4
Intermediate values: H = 18.24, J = 22.16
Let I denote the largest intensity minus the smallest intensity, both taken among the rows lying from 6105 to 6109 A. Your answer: 0.6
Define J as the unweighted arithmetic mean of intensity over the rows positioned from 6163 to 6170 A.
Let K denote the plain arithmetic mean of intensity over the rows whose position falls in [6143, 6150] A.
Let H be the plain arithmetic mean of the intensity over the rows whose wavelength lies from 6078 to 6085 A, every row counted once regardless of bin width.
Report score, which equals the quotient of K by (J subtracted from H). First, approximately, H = 22.6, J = 19.2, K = 22.5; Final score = 7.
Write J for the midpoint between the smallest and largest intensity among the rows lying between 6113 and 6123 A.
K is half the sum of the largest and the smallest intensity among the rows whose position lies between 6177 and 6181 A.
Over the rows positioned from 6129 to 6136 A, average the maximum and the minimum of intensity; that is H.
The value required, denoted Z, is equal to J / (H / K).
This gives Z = 20.5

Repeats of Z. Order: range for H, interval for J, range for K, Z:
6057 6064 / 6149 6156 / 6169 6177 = 19.6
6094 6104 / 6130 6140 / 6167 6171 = 19.6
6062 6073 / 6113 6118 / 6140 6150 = 22.5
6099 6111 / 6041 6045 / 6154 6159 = 24.4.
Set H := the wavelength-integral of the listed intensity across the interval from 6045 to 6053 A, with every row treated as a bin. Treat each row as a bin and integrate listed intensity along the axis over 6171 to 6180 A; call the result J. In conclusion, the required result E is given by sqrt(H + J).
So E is 19.4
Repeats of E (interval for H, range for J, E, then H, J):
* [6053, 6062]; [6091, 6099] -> 19.6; 205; 178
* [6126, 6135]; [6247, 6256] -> 19.6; 201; 184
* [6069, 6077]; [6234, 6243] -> 19.6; 189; 196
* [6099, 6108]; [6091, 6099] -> 19.2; 191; 178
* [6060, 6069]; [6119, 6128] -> 19.6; 205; 181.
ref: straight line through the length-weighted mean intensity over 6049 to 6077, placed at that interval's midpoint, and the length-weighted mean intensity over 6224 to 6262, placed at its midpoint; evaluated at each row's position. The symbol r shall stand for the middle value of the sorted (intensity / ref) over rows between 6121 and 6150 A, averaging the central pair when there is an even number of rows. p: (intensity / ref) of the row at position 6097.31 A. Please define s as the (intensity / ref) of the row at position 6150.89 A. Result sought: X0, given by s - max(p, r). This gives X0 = -0.009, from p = 0.97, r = 0.99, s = 0.983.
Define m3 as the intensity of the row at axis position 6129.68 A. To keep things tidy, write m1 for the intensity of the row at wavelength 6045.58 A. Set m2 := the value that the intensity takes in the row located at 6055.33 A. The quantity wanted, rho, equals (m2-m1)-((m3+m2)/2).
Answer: -23.4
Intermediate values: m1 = 23.2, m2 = 22.43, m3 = 22.85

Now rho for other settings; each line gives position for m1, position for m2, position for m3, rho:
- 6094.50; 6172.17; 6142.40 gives -23.6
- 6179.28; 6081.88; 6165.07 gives -20.1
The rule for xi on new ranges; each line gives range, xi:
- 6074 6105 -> 0.025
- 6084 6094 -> 0.000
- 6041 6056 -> 0.005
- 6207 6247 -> 0.008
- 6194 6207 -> 0.000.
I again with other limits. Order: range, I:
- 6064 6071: 1.9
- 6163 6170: 6.2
